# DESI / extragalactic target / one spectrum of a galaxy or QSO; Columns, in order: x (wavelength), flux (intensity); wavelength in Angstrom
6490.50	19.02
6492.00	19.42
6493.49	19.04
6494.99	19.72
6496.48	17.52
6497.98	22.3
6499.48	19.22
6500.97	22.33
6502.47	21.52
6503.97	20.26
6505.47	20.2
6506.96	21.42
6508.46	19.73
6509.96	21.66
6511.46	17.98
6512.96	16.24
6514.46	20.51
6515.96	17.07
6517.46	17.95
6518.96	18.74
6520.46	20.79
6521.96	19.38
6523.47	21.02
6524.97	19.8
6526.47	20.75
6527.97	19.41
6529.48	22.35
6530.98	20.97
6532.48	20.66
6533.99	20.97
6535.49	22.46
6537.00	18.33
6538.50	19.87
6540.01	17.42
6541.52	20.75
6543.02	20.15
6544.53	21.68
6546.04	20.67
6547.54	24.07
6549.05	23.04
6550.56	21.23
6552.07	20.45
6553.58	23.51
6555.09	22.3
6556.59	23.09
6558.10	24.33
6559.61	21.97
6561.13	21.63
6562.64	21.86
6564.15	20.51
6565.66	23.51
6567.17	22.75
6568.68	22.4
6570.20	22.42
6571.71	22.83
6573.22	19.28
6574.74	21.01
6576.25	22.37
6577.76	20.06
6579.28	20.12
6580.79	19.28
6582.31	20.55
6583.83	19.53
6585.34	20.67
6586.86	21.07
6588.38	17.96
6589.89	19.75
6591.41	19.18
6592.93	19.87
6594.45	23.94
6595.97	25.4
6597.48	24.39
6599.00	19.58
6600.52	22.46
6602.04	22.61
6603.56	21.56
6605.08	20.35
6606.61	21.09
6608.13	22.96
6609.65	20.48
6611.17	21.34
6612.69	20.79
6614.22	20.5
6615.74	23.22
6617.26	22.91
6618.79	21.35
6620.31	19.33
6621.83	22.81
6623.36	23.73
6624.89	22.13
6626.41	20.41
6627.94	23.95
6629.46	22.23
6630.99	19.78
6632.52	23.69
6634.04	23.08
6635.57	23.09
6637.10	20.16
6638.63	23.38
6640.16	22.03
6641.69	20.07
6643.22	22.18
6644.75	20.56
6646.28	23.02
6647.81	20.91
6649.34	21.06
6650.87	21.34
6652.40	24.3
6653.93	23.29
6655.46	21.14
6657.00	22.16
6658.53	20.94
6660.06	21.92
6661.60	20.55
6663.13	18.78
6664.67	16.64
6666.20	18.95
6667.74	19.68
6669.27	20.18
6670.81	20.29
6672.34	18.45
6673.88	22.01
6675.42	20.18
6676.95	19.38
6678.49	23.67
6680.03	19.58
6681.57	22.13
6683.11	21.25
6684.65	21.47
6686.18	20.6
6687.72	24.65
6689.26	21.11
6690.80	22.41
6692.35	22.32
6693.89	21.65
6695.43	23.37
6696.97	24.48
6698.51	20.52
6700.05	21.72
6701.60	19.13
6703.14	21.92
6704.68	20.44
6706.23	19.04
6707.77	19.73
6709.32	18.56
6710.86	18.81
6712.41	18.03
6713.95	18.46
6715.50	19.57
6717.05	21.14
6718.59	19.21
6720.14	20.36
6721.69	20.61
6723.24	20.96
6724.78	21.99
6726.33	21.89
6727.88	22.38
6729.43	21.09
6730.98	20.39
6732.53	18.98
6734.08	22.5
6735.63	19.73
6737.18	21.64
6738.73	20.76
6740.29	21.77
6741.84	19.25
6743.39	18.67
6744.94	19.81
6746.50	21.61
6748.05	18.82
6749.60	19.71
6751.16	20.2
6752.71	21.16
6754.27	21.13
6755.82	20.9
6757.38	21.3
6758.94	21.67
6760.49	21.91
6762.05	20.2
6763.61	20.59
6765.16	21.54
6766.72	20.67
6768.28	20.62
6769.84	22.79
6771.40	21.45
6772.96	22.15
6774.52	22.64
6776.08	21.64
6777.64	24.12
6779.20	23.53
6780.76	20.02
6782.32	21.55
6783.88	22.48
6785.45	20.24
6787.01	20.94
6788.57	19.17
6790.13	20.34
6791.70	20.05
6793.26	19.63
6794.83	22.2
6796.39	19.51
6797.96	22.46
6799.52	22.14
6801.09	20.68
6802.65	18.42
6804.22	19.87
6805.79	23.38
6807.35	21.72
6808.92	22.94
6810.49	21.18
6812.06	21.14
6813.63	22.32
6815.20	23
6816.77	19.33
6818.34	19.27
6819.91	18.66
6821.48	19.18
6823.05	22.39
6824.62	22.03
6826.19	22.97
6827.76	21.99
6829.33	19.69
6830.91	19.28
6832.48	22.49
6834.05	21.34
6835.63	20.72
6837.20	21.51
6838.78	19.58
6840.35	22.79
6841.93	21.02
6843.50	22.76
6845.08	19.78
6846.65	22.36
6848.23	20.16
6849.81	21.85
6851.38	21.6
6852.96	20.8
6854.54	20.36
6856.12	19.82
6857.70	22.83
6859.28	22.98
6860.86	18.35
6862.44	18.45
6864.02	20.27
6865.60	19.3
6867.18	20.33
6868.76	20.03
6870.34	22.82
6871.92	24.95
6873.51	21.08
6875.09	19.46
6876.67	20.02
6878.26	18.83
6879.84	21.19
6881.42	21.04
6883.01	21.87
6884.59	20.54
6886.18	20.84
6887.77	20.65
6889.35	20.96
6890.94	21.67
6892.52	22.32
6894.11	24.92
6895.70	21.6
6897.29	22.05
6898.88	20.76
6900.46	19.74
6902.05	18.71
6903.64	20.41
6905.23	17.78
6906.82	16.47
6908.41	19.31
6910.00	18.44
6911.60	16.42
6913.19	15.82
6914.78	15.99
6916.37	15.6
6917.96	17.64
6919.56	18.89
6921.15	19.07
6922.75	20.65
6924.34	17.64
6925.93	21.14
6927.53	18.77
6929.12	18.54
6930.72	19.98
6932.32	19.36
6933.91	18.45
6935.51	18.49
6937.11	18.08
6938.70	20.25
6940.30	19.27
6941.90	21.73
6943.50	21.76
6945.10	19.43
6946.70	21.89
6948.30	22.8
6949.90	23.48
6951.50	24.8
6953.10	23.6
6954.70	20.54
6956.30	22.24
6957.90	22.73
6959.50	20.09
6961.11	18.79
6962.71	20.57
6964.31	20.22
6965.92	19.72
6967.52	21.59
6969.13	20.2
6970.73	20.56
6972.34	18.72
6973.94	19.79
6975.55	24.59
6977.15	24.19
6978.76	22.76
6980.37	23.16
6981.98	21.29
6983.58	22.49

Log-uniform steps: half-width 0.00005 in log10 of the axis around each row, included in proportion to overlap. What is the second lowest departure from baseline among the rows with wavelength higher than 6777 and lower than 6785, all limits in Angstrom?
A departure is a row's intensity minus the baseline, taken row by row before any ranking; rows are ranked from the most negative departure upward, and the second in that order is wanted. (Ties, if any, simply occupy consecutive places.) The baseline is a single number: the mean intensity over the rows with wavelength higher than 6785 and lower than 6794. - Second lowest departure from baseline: 1.5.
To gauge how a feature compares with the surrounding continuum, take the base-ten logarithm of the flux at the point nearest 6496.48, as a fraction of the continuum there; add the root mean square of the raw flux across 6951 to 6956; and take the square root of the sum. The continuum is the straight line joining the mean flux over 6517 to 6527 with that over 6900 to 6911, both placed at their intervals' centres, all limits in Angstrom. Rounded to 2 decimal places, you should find 4.80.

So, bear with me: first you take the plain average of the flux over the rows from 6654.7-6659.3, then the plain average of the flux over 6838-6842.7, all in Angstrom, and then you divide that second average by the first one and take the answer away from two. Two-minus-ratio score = 1.01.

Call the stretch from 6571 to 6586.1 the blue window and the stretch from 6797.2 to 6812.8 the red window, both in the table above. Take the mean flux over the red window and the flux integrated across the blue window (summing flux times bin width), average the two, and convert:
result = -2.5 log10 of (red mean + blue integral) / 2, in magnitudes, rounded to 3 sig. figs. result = -5.55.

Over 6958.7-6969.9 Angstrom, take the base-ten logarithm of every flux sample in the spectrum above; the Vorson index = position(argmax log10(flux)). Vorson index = 6967.52 Angstrom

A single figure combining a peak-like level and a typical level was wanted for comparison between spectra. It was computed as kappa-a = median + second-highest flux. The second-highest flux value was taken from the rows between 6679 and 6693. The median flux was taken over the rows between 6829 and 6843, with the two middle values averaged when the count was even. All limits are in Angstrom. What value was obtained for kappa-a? 43.4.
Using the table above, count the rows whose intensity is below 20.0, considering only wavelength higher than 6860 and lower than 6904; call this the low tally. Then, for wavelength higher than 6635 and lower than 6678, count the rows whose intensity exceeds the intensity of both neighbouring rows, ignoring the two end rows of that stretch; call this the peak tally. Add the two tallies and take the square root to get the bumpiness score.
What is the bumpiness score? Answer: 3.9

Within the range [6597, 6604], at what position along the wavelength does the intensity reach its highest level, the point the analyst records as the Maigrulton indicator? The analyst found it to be 6597.48 Angstrom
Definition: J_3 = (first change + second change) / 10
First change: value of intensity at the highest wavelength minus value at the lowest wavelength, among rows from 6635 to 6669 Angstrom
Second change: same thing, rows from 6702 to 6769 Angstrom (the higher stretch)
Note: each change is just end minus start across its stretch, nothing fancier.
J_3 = -0.5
